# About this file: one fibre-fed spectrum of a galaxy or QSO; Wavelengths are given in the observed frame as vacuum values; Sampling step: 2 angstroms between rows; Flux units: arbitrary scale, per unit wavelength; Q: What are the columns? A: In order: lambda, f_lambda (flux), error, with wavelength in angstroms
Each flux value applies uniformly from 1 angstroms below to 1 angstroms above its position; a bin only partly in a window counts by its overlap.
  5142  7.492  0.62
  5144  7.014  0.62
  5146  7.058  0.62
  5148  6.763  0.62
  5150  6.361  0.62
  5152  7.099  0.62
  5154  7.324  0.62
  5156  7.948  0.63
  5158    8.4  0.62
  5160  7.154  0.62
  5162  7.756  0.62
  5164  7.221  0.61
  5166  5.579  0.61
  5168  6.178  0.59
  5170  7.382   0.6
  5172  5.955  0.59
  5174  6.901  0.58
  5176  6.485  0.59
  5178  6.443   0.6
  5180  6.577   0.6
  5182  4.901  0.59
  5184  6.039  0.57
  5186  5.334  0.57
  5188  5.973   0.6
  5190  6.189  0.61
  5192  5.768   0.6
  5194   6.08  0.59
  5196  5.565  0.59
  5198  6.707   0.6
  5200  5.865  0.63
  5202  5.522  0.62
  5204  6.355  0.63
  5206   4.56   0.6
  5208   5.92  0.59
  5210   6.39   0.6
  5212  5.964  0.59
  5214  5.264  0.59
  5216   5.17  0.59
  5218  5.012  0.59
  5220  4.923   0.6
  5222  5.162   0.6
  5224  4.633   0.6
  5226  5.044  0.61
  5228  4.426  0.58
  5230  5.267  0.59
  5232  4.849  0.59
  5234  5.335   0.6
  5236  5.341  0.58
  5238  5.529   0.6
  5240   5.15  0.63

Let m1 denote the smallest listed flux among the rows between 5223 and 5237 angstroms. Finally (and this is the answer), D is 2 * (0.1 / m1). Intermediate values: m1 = 4.426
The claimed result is 0.045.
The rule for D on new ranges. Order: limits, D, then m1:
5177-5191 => 0.041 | 4.901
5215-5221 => 0.041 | 4.923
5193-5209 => 0.044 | 4.56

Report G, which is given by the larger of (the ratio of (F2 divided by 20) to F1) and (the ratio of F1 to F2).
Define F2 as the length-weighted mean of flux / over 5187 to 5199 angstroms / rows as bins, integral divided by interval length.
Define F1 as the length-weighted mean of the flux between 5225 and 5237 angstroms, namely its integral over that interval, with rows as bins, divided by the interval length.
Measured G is 0.83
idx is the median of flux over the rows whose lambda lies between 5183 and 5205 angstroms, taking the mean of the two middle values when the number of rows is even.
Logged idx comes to 6.0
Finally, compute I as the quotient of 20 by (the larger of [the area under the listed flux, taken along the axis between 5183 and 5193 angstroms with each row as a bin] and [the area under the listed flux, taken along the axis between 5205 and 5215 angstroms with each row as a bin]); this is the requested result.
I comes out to 0.34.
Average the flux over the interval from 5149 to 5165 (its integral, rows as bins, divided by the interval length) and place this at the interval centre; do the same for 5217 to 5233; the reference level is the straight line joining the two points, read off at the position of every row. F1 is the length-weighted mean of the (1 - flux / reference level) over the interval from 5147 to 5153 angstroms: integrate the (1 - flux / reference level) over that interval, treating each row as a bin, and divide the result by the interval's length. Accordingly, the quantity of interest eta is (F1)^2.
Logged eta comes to 0.014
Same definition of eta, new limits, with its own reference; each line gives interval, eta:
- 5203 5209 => 0.000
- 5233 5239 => 0.039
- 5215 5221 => 0.001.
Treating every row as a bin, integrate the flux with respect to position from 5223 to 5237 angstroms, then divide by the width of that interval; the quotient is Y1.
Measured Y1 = 5.0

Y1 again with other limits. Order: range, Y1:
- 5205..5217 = 5.5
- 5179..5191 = 5.8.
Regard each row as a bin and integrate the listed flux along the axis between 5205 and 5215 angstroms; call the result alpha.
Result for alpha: 56.2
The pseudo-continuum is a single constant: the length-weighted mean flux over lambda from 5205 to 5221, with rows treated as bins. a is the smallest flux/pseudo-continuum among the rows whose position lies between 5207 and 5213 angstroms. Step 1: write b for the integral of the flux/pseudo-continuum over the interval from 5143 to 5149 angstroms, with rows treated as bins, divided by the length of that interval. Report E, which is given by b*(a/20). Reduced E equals 0.070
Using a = 1.10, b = 1.29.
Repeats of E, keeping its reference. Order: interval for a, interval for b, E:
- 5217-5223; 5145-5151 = 0.057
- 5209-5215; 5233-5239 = 0.049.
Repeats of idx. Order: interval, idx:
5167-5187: 6.3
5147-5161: 7.2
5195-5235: 5.3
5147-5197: 6.4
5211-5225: 5.2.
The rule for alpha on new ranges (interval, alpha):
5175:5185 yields 60.9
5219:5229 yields 48.4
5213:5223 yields 51.1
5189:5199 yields 60.6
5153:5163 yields 77.2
